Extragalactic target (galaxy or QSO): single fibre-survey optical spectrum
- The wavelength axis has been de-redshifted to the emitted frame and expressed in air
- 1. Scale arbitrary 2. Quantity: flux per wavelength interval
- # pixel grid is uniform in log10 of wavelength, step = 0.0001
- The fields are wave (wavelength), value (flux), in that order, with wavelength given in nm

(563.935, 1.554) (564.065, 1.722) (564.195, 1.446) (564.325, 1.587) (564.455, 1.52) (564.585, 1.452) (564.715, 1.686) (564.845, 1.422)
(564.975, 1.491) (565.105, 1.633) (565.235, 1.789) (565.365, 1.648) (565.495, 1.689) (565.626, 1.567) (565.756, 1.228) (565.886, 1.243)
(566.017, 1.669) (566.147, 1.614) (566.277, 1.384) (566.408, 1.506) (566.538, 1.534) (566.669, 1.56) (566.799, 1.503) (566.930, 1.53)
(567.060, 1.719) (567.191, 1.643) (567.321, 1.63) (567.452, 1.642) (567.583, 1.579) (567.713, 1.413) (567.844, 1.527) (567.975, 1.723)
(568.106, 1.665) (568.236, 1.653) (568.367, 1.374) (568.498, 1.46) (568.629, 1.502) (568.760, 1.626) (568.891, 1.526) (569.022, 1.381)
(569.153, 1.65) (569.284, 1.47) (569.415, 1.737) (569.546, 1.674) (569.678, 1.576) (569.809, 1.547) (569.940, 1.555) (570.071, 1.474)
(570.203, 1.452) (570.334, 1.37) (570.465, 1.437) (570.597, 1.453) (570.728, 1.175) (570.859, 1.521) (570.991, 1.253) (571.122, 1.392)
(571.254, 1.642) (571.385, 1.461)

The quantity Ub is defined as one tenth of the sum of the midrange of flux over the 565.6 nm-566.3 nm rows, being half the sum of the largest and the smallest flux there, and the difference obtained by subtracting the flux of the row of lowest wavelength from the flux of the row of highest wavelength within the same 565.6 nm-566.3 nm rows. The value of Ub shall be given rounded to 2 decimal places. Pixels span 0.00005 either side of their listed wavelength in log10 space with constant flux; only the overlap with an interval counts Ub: 0.13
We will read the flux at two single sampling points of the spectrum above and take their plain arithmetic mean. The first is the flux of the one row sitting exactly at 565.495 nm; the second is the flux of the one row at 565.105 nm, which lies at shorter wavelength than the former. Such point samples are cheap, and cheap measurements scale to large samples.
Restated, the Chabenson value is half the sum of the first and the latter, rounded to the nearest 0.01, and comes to 1.66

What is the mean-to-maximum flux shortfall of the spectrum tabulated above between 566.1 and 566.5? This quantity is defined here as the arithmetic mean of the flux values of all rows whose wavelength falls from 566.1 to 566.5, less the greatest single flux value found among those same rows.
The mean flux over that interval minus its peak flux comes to -0.11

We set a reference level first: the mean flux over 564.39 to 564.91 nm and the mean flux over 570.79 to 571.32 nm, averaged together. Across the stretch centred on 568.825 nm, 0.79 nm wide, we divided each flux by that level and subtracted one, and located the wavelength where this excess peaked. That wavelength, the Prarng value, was 569.153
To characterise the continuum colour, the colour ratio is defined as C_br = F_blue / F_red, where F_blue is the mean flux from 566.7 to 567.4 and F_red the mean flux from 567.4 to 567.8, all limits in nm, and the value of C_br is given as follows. 1.04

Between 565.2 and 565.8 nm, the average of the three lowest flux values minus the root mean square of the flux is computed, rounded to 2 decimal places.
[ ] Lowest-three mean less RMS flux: -0.11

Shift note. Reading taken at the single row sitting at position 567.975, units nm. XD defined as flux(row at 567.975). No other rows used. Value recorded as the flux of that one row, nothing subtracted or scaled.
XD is 1.723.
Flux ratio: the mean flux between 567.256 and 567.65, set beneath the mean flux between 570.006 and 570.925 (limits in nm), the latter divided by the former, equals 0.87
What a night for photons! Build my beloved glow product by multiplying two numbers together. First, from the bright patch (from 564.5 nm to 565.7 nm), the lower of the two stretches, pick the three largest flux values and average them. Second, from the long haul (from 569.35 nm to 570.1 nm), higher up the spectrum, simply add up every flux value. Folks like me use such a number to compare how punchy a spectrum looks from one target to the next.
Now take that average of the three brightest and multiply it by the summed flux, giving 16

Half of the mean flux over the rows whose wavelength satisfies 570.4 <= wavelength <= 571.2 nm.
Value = 0.69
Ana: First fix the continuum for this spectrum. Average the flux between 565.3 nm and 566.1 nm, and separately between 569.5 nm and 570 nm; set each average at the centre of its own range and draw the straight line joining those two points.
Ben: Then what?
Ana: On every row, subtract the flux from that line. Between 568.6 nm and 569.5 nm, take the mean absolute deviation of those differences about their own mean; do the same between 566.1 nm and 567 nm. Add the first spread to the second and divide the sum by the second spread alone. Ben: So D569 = 3.12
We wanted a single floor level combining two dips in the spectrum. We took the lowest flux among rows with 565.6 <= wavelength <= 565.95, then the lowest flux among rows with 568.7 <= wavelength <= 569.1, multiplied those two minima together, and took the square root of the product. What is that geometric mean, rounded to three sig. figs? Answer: 1.30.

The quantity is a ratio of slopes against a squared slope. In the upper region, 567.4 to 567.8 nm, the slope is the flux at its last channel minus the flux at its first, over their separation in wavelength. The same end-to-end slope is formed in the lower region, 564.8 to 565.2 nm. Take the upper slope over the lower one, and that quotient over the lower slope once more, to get -1.3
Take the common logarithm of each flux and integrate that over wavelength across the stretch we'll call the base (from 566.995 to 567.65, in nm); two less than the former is -1.86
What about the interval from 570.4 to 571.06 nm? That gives -1.91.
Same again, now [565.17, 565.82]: -1.87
